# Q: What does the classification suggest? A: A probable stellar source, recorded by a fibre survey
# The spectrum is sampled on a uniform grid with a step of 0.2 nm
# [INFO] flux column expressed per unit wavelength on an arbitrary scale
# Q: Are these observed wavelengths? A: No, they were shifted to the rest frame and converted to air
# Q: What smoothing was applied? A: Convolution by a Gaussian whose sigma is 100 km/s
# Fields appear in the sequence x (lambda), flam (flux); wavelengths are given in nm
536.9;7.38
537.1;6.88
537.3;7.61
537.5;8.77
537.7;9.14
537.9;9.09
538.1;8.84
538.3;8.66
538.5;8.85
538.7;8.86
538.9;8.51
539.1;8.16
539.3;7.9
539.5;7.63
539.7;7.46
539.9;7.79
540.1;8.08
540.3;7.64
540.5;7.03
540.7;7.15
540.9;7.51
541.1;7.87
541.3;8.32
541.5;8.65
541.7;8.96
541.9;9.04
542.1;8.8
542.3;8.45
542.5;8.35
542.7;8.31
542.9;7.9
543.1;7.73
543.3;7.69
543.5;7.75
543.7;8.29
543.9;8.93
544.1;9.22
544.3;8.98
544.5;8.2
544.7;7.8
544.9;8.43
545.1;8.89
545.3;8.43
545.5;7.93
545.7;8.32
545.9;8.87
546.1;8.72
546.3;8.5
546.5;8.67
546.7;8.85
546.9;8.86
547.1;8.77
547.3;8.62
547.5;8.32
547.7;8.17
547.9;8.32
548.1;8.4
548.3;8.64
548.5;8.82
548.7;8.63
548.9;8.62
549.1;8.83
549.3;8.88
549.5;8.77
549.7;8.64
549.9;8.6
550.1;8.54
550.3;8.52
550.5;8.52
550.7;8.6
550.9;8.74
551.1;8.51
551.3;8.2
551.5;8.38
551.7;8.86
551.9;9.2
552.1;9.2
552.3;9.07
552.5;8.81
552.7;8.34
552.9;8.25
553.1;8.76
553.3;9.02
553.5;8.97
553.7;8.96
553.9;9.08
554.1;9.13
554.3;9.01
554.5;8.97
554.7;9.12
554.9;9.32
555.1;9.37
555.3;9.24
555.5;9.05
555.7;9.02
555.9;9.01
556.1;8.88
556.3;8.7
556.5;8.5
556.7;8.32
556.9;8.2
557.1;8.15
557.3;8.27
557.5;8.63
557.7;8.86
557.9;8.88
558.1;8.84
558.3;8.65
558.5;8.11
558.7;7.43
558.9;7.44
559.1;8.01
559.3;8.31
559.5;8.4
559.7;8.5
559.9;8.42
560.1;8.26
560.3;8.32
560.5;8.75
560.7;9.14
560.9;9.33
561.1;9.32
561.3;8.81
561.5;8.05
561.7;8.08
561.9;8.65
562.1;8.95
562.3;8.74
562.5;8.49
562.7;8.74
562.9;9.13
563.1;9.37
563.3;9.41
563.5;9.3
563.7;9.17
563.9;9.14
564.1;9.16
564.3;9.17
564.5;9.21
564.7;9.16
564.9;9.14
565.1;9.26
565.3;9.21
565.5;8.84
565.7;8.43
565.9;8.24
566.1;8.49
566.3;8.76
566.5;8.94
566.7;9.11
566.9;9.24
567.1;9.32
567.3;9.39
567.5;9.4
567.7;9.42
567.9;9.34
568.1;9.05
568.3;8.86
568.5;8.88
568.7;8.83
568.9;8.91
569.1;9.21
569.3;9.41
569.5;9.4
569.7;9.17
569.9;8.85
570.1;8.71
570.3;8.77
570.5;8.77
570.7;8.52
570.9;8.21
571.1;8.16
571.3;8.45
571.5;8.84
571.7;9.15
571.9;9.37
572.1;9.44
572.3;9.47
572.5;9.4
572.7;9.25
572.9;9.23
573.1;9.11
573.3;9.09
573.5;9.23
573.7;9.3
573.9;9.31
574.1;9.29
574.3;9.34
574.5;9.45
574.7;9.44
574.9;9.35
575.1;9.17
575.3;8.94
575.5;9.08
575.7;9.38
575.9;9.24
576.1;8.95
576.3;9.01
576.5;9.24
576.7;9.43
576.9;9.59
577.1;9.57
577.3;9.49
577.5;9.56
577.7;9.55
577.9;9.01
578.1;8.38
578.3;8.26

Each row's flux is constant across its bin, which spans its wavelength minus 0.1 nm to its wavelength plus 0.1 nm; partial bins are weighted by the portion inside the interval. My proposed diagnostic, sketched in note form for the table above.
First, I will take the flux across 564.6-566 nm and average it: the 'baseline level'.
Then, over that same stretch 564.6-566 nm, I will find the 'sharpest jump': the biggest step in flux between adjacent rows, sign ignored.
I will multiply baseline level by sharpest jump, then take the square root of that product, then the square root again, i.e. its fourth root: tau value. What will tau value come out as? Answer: 1.38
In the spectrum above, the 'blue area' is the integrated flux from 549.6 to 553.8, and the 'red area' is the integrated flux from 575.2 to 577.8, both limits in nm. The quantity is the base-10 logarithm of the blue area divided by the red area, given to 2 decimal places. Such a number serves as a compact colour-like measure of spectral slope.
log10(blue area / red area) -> 0.18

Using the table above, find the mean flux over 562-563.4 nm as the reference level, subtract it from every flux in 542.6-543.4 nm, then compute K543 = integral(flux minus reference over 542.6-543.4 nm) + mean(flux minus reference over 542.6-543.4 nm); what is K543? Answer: -1.9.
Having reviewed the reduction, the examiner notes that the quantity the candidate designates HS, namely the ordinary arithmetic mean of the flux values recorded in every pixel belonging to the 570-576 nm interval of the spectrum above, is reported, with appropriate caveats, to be 9.1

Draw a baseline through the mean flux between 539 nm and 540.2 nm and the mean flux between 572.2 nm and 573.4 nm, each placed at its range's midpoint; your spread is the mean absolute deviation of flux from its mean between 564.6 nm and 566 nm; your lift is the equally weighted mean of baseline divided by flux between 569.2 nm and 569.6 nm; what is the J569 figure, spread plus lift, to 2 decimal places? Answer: 1.31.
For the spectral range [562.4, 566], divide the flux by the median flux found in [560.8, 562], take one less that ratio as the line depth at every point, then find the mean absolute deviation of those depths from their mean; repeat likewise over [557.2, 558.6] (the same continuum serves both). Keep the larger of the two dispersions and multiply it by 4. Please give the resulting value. 0.12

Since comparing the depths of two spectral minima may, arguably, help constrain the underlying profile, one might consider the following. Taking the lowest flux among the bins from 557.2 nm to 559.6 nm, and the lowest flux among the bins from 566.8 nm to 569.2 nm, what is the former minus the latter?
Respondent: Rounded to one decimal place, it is -1.4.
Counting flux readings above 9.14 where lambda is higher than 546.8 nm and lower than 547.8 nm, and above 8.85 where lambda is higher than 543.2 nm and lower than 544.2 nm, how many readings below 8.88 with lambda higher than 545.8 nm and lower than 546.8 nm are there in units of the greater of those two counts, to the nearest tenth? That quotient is 2.5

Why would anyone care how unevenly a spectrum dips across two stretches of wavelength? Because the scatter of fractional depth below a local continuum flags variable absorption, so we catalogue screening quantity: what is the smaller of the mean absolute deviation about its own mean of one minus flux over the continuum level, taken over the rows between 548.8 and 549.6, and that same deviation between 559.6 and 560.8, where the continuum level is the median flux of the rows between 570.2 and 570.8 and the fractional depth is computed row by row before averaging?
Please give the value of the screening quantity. 0.0091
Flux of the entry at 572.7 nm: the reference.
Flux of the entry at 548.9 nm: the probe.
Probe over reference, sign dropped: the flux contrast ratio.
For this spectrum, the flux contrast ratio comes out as 0.932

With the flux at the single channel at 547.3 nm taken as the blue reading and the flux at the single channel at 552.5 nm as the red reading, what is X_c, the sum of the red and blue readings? 17.4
